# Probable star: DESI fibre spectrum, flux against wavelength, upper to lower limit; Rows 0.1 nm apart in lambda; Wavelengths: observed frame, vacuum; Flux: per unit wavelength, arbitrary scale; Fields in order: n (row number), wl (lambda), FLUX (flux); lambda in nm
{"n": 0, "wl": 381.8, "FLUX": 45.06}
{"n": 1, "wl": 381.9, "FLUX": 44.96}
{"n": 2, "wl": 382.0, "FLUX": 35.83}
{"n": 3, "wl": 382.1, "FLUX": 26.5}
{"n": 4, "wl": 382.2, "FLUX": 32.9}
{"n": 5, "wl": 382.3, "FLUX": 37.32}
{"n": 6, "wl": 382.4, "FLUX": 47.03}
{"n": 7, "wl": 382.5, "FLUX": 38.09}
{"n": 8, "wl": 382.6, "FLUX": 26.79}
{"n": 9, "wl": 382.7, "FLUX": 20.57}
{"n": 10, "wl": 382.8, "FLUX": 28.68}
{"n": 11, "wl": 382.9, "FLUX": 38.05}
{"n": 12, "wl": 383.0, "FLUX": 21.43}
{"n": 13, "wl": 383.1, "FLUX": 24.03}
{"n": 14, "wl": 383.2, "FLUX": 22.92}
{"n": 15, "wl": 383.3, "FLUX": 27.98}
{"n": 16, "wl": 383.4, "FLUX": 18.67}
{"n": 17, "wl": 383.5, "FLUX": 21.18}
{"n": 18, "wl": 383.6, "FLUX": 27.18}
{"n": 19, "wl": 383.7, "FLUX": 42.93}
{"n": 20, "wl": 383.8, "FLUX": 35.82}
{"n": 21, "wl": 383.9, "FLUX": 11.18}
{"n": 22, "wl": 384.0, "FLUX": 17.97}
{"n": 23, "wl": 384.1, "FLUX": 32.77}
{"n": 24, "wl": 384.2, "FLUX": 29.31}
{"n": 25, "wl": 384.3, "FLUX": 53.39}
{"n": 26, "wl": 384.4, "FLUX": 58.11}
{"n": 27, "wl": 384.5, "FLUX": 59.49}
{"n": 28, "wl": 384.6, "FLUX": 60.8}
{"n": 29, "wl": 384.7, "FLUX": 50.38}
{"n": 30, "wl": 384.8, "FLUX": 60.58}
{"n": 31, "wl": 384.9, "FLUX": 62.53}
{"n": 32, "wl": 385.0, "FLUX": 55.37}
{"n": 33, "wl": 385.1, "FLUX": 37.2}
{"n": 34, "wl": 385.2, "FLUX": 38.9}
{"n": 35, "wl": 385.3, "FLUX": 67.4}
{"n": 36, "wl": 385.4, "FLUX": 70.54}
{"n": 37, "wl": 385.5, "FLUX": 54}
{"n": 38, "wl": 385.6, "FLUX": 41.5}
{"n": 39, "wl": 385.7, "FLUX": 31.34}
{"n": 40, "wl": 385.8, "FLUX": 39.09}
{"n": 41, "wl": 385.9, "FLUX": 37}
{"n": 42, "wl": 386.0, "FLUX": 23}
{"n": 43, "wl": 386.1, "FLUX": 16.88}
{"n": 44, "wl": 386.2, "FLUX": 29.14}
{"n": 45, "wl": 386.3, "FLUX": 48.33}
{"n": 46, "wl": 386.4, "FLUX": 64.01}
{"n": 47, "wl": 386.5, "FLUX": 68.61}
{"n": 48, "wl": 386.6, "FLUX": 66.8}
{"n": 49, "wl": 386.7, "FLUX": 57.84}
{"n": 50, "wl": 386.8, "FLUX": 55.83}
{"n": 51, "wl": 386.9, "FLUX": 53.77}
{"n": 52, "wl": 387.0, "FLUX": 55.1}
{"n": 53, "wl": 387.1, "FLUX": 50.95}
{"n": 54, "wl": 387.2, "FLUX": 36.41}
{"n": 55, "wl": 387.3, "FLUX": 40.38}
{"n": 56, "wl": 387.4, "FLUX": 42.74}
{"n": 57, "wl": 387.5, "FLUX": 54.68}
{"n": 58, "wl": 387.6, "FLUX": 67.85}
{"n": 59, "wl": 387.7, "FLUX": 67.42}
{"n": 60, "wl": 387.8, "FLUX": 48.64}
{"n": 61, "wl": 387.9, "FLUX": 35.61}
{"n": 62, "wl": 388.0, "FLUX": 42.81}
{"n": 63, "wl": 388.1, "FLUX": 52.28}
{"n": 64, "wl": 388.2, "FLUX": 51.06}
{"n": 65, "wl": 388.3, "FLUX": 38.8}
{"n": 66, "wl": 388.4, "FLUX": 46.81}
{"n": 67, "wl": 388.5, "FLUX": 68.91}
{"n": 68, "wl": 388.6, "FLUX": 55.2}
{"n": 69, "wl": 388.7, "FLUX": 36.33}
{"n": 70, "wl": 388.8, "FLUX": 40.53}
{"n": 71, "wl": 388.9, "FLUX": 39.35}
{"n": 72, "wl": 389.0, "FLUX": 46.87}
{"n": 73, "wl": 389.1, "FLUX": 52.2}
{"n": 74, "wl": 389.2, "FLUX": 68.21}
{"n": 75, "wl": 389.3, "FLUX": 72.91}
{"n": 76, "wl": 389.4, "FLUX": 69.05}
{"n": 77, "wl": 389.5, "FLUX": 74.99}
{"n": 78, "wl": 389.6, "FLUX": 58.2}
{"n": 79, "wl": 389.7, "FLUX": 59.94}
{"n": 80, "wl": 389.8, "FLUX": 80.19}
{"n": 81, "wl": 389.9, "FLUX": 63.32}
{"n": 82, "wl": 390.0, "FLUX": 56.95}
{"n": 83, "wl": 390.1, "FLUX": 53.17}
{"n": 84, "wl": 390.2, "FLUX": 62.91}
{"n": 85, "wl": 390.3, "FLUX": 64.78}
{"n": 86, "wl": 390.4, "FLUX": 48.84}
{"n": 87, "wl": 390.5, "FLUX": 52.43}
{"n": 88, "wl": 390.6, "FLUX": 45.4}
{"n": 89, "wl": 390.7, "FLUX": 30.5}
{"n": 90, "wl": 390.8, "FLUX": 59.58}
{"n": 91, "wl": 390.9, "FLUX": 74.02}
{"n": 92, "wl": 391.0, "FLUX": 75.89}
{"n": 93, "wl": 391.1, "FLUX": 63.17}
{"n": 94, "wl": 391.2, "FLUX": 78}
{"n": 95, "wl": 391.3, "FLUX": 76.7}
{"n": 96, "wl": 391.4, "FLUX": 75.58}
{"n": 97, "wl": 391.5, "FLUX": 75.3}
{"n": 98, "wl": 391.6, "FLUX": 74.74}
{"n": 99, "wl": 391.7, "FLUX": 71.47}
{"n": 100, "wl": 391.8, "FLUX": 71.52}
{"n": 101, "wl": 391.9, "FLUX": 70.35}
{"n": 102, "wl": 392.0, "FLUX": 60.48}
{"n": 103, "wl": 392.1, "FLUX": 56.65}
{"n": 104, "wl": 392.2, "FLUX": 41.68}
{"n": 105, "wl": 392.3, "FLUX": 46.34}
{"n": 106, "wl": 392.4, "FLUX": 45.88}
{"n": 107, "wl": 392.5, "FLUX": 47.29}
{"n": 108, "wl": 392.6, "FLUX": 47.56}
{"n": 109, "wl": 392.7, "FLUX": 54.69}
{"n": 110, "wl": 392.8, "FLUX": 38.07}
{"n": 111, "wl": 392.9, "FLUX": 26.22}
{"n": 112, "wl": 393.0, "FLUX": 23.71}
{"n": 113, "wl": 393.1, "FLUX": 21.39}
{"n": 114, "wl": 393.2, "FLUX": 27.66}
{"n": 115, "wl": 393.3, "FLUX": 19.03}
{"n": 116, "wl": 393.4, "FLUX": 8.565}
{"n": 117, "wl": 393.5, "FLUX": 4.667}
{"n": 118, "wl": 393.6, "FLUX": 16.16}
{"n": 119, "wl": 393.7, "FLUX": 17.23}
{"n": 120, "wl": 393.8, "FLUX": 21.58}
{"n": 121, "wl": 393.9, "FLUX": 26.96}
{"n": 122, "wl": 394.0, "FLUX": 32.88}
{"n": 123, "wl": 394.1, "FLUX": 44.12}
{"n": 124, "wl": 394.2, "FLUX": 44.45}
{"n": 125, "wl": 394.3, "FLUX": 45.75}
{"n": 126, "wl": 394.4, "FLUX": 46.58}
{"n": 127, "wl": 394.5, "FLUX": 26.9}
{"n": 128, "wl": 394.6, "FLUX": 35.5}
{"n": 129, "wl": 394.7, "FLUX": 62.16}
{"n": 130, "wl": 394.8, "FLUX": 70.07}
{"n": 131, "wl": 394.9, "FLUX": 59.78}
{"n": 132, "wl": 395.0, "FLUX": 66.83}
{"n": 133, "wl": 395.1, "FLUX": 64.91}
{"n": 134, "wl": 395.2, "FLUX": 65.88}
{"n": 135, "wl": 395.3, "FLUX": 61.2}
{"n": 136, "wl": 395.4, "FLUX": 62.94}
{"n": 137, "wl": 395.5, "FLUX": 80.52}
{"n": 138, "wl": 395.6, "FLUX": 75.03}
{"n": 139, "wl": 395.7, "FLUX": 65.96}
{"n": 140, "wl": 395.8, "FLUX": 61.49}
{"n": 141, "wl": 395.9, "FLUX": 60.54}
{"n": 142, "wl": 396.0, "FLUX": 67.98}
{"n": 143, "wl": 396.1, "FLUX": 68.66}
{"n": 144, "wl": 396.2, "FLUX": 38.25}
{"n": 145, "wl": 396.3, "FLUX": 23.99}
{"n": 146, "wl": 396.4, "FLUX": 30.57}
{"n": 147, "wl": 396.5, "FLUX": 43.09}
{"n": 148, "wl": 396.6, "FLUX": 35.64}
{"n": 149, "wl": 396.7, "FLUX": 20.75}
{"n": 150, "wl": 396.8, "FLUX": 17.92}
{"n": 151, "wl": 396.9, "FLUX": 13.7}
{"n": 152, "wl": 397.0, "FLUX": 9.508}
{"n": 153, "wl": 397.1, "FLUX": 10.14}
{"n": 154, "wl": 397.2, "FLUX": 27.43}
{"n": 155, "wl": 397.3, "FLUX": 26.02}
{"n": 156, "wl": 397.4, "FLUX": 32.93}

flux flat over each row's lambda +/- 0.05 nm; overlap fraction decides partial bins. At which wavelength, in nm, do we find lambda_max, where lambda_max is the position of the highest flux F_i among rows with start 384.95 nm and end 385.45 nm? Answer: 385.4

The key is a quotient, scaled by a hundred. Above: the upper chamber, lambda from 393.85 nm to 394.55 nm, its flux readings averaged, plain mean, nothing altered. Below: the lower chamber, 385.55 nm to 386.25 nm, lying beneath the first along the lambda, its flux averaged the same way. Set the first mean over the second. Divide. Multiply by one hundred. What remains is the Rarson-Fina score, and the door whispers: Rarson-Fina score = 123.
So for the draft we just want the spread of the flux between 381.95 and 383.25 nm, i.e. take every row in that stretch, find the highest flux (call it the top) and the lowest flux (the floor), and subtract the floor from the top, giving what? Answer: 26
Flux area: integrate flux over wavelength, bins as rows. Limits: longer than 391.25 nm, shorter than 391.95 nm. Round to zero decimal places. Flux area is 52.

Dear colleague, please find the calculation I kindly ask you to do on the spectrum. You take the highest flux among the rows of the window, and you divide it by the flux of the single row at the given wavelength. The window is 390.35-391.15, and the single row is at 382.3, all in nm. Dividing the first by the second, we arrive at 2.0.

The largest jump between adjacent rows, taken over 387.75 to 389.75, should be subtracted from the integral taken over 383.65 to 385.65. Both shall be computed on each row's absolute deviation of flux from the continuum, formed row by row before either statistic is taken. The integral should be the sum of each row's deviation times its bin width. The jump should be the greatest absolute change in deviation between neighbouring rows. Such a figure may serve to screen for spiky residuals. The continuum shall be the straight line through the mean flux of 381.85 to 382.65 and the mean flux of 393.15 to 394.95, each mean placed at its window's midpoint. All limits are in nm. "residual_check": 10.9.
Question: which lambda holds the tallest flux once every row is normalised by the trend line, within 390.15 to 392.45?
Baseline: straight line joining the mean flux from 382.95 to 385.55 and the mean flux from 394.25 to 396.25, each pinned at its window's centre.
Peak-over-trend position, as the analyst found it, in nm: 391.2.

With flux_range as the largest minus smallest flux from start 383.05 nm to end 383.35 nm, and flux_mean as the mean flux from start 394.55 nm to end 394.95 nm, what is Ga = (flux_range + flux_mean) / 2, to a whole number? 31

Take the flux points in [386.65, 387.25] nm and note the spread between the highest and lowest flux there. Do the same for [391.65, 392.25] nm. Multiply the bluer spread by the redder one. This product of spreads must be 639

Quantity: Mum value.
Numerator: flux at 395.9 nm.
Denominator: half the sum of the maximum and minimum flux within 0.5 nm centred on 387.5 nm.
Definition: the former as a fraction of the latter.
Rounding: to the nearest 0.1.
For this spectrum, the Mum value 1.1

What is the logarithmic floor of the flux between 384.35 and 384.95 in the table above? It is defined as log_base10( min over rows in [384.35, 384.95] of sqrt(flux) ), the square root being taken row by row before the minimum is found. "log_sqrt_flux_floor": 0.85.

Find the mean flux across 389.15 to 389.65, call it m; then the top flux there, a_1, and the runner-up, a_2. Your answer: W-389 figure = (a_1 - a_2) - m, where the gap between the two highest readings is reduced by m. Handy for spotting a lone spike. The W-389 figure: -67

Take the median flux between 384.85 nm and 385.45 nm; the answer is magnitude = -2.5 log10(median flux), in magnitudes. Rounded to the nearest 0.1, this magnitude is -4.4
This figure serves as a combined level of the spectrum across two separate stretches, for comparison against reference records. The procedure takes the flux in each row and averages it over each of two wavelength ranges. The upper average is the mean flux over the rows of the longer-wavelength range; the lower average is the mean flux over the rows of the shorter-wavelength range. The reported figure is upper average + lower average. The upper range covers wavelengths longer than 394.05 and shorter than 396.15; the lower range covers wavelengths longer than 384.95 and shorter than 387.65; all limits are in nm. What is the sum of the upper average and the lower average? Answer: 107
